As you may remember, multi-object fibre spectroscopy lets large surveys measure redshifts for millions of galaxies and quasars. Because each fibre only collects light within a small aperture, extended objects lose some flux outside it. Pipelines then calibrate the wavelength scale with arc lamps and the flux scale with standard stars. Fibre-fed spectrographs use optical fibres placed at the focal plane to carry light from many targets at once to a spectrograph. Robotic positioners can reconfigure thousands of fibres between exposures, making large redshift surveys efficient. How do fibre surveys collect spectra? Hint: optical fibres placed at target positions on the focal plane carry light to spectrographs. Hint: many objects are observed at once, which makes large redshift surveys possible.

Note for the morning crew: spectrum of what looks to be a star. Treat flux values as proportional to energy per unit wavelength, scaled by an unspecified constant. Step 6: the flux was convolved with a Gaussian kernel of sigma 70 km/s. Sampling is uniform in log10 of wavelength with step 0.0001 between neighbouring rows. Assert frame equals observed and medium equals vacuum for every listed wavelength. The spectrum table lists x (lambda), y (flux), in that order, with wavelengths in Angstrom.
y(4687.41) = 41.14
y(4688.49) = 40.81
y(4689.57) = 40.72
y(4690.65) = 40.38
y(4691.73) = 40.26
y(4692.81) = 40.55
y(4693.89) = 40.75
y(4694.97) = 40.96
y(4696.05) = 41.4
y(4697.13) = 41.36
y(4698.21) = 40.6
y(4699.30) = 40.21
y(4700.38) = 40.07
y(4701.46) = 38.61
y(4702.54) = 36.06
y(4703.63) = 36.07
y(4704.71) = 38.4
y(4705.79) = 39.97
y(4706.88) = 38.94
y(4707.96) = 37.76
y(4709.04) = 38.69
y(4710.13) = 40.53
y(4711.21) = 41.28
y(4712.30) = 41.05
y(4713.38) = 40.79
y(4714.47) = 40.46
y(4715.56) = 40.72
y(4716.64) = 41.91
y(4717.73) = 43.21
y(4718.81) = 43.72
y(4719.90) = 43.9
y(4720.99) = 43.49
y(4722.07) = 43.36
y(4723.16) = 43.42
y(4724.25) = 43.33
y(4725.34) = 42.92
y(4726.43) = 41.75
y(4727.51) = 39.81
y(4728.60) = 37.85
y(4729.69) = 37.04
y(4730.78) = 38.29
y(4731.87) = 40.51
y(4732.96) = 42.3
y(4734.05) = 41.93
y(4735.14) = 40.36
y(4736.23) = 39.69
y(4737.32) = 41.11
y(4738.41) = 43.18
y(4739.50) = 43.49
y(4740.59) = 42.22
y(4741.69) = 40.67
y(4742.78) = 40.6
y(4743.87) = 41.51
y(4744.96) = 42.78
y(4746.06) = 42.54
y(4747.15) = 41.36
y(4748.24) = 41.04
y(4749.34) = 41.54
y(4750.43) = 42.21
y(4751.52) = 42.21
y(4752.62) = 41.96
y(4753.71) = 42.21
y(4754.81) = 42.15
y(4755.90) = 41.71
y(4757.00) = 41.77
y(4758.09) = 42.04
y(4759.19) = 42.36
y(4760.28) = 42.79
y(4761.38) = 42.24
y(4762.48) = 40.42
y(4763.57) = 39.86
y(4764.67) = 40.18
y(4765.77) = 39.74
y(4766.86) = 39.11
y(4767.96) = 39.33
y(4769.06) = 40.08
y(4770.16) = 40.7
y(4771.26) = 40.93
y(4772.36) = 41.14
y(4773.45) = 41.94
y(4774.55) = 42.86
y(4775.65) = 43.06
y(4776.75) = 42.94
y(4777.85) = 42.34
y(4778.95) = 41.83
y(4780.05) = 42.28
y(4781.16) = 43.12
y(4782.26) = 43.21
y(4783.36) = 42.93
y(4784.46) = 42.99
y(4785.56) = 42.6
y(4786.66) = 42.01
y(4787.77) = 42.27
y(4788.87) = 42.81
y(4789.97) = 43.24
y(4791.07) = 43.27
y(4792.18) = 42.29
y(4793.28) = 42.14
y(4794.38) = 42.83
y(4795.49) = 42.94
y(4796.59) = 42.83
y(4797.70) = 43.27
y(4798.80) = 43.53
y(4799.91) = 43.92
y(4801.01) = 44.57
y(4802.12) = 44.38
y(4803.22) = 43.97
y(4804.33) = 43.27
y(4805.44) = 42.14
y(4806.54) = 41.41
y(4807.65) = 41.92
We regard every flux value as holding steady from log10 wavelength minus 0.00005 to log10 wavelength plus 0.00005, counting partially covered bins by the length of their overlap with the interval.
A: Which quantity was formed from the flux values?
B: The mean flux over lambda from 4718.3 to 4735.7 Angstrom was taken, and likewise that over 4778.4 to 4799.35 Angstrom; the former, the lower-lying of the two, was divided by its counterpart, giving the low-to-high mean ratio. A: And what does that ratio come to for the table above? 0.97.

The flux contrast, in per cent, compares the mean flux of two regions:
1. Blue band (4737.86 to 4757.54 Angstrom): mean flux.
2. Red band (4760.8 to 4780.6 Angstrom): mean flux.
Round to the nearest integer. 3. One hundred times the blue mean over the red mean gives 102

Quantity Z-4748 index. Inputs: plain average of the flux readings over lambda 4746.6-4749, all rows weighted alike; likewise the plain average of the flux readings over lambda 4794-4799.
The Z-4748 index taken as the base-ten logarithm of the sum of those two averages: 1.93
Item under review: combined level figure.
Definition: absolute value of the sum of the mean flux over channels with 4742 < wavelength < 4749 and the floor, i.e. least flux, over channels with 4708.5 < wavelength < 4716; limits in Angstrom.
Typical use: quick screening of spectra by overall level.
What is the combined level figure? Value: 80.3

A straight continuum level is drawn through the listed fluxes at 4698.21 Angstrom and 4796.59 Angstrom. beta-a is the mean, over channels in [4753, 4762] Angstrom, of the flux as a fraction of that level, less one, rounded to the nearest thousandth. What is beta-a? 0.005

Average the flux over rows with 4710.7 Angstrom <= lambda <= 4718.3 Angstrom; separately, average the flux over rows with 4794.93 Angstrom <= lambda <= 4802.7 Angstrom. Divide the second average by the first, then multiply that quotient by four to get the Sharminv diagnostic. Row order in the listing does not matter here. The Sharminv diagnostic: 4.22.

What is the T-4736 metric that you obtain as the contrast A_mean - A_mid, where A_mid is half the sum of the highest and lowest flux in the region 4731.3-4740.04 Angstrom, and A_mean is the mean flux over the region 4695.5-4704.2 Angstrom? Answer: -2.3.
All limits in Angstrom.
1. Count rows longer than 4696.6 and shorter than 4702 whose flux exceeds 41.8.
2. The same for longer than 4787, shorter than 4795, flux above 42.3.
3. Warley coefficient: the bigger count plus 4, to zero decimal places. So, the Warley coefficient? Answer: 8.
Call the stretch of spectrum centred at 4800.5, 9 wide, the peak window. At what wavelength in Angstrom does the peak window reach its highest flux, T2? 4801.01 Angstrom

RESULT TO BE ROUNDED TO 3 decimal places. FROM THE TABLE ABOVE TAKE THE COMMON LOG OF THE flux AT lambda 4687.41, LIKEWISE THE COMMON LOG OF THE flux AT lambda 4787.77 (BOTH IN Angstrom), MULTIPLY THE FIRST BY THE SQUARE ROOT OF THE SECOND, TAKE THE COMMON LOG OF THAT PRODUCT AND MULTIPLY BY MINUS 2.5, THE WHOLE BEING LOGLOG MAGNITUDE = -0.784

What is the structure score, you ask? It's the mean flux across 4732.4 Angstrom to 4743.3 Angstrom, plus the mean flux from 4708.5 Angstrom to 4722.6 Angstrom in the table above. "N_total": 83.3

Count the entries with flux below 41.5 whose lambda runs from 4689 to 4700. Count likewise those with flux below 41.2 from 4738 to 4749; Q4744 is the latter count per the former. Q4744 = 0.30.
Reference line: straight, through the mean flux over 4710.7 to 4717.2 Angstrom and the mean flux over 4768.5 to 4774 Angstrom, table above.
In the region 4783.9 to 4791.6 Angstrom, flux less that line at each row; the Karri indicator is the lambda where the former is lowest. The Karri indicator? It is 4786.66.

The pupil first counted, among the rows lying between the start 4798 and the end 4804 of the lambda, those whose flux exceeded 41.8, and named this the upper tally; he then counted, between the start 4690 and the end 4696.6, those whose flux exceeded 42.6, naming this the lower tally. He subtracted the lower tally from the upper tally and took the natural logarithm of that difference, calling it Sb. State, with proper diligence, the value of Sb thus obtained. 1.61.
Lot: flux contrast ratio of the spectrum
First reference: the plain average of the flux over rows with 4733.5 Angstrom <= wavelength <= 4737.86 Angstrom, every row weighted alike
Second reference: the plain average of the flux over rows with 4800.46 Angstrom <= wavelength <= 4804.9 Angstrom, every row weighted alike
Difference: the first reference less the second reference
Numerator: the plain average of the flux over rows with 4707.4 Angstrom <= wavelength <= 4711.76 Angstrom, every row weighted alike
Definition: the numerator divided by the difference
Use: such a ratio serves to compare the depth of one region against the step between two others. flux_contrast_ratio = -12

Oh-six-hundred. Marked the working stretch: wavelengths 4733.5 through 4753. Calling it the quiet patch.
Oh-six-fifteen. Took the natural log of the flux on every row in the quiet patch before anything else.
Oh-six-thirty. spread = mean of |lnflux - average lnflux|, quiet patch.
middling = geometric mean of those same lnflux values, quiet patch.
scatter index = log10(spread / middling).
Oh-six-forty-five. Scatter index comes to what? -2.28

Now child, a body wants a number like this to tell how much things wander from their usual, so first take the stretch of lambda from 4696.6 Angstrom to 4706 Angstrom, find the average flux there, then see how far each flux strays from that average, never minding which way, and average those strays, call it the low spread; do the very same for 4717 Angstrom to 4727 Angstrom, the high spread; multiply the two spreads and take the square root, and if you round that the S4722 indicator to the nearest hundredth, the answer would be 0.79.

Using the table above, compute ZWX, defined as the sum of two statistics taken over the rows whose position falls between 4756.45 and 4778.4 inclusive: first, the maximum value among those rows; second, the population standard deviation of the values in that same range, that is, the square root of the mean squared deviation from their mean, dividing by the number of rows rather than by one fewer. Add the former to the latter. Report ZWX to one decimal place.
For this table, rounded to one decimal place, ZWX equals 44.3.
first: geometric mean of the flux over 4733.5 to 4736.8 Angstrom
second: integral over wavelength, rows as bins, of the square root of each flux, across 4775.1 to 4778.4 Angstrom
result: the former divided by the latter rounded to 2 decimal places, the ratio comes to 1.88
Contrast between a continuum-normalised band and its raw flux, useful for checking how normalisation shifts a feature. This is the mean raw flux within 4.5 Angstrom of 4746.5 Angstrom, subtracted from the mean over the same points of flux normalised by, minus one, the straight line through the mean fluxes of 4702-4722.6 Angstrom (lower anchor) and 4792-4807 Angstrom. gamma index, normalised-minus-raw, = -41.7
